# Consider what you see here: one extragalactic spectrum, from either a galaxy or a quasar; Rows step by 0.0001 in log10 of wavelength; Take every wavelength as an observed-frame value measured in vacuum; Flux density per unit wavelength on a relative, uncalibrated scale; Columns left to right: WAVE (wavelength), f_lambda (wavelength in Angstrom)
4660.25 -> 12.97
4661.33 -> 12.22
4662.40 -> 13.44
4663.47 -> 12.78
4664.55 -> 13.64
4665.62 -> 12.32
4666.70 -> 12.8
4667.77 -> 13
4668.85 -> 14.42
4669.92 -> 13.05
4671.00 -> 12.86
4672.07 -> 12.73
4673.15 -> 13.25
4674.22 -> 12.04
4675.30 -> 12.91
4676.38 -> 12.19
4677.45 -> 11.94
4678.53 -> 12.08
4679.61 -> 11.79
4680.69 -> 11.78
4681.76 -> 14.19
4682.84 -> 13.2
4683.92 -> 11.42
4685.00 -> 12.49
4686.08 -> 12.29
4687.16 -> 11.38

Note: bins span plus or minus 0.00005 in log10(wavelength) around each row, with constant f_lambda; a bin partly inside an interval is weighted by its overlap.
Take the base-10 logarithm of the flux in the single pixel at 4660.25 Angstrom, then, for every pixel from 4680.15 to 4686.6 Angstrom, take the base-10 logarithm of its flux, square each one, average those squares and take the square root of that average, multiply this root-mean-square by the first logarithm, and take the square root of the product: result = 1.11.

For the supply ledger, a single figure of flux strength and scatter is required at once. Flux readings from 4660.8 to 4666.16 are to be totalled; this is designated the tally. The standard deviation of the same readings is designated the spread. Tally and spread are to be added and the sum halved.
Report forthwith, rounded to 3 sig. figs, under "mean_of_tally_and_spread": 32.5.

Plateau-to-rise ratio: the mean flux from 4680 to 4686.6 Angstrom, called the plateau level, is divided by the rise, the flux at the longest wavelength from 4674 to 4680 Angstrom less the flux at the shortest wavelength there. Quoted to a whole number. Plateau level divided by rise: -50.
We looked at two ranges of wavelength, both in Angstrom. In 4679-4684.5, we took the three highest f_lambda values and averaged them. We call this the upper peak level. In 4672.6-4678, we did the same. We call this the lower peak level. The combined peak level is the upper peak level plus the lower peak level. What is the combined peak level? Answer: 25.8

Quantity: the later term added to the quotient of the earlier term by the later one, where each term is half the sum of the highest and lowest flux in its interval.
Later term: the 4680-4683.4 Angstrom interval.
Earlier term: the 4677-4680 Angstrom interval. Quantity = 13.9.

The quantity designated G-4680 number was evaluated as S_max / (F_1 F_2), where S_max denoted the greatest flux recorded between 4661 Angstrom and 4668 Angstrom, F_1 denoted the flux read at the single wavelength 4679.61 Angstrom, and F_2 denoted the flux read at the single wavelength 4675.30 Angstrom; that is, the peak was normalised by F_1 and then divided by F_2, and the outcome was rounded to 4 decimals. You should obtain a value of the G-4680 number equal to 0.0896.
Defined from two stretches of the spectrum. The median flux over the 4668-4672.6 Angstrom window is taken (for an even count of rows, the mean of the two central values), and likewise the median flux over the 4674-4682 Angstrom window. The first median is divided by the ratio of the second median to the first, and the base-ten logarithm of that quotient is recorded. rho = 1.14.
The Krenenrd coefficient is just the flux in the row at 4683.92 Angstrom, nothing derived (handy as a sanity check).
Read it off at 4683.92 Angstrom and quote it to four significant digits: 11.42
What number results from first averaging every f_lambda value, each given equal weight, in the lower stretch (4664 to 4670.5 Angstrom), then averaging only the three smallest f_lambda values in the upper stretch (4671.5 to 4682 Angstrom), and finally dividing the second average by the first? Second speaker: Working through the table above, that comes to 0.90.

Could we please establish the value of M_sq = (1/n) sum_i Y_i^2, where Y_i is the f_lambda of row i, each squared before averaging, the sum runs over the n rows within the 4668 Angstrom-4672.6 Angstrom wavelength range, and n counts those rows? 176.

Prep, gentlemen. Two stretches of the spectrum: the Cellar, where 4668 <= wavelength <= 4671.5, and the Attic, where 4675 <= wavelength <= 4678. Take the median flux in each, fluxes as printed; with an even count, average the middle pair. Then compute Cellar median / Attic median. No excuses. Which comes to 1.07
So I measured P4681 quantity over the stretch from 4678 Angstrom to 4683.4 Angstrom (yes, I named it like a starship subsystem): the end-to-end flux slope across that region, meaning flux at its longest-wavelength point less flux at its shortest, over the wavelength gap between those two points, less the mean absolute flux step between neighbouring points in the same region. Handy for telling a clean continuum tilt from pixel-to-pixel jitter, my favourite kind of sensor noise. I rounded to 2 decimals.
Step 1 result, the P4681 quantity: -0.67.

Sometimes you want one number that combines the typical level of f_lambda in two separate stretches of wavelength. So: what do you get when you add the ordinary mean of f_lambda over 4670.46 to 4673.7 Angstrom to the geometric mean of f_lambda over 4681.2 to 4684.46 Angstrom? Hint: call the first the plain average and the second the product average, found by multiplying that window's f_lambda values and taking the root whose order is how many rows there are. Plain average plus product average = 25.8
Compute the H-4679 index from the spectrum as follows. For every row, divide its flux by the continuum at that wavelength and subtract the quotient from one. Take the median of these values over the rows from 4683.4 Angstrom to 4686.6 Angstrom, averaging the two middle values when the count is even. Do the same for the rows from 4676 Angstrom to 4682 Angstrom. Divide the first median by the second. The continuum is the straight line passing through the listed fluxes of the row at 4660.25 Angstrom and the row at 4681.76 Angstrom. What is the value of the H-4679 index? 1.1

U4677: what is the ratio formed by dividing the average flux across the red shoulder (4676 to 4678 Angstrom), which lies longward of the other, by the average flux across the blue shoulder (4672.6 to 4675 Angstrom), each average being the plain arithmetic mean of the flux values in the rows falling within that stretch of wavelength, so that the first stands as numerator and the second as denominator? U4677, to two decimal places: 0.95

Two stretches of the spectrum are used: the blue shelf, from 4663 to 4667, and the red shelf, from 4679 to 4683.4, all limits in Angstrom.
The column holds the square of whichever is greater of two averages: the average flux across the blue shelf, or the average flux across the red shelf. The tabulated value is 166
